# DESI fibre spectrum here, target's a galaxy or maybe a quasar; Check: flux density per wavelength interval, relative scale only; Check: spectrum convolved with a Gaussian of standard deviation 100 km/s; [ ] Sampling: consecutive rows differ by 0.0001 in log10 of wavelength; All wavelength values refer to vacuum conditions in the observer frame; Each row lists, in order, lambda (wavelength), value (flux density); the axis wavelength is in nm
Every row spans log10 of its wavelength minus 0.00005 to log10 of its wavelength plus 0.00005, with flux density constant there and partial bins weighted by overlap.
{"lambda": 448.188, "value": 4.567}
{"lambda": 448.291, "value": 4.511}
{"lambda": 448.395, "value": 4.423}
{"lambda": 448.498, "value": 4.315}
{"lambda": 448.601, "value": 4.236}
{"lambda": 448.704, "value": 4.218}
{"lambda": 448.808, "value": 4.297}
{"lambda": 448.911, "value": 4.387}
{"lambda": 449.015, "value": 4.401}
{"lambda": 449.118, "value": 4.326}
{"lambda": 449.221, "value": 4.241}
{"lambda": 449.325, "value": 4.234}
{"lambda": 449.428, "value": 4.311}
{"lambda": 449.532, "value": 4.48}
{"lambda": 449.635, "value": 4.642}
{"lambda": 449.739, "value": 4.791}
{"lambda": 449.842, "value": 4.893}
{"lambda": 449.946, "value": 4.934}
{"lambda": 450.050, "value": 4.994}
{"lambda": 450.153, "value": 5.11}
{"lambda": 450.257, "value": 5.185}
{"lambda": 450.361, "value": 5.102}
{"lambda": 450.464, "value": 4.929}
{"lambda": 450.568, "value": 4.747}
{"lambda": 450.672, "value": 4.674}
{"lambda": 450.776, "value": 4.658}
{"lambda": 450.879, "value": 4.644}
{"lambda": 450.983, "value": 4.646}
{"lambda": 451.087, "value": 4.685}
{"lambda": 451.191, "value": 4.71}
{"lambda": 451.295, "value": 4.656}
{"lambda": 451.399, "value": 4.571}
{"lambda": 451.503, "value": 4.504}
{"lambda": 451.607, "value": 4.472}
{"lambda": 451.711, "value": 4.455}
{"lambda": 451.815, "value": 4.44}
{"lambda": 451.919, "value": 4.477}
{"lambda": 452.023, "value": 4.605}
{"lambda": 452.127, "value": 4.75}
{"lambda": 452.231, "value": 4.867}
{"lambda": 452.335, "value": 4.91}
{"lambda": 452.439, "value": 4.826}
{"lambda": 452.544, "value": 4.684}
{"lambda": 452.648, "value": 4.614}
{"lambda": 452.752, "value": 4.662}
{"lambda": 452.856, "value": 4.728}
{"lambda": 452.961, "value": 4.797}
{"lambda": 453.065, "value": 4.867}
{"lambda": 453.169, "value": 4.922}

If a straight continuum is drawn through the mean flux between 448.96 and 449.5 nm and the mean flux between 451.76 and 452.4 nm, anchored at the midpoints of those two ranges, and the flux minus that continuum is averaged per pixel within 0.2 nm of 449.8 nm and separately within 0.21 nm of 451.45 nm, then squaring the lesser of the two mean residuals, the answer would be 0.002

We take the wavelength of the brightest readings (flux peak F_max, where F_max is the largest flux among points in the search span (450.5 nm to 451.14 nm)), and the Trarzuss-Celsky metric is 450.568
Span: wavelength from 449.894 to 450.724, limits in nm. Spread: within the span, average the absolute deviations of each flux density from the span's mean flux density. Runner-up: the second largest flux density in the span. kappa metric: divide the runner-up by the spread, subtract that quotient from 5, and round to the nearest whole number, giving -32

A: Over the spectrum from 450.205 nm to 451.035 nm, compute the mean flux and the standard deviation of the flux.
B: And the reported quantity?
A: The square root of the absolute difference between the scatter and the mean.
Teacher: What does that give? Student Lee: 2.15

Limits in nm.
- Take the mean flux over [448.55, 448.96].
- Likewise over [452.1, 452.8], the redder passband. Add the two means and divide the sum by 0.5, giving 18.09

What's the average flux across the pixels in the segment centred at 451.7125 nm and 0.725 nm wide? 4.5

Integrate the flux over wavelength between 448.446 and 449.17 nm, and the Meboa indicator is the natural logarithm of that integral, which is 1.14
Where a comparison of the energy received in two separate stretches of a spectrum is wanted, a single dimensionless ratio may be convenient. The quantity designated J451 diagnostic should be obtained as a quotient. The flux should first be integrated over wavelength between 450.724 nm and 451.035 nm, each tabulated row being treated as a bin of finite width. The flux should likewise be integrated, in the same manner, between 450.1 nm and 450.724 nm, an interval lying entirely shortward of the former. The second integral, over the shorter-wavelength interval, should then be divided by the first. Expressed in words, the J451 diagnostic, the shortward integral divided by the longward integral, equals 2.1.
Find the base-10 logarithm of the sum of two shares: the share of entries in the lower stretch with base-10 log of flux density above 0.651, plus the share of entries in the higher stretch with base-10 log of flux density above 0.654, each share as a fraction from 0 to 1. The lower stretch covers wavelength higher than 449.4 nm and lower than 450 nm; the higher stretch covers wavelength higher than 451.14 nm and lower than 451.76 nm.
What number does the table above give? 0.12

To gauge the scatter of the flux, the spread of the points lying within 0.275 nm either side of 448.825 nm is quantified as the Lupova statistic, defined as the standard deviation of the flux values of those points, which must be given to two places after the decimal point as 0.08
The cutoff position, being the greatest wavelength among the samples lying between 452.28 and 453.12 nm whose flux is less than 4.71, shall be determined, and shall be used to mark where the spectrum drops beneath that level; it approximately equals 452.752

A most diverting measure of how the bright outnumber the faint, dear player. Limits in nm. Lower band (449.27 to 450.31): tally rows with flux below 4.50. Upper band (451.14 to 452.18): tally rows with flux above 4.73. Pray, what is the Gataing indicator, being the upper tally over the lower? 0.3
